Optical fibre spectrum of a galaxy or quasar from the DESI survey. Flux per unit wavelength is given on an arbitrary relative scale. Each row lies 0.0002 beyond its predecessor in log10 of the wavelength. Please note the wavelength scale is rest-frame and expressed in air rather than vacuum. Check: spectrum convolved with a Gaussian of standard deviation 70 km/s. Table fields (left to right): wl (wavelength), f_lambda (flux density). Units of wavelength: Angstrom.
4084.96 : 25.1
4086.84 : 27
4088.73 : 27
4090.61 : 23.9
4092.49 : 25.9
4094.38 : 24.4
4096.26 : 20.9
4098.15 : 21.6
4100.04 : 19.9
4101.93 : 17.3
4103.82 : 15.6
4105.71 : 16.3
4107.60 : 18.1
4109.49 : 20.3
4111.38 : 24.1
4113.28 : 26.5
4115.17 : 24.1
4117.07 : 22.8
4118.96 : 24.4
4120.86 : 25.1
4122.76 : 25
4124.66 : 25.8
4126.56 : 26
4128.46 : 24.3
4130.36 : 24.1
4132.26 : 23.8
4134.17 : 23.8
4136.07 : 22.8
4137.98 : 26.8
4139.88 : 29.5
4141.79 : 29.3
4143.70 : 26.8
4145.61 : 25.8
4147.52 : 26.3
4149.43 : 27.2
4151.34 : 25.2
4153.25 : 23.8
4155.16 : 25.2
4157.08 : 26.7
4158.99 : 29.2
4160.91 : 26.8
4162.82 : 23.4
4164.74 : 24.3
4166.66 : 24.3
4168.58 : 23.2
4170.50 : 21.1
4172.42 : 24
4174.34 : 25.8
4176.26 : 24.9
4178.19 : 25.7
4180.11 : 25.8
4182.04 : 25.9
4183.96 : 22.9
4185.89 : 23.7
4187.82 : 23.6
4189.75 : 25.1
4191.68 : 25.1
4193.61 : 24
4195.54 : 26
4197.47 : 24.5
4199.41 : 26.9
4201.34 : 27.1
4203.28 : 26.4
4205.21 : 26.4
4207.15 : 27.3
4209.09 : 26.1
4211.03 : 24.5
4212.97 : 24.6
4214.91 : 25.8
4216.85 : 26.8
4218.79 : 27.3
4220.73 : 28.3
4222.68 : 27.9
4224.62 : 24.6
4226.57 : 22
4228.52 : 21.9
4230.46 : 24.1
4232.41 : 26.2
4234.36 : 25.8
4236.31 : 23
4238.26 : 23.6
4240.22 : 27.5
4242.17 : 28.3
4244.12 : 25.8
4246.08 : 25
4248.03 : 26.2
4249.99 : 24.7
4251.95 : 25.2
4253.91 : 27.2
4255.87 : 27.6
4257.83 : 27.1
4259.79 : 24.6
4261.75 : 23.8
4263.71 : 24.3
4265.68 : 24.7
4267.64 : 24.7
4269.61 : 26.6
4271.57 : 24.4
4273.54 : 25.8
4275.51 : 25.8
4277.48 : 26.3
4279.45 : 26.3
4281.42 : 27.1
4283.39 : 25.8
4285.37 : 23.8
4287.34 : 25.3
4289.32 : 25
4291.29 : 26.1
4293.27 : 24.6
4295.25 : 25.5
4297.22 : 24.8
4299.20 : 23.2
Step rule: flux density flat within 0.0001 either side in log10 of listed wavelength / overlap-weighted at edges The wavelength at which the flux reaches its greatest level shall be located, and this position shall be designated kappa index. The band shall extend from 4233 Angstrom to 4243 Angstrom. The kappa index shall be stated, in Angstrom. 4242.17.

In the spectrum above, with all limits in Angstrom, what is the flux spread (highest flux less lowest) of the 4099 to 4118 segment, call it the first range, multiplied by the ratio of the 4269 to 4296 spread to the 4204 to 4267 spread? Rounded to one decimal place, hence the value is 5.6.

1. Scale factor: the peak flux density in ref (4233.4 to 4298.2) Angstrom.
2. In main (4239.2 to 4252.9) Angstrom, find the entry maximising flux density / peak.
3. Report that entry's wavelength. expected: 4242.17 Angstrom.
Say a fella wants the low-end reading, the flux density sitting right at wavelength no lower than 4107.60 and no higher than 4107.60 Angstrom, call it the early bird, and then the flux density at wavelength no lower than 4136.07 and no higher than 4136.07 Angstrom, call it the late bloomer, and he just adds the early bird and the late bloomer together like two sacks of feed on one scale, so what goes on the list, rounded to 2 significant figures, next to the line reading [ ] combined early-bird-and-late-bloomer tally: 41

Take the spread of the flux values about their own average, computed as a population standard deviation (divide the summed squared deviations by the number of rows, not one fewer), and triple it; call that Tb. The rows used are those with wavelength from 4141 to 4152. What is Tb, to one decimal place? 3.9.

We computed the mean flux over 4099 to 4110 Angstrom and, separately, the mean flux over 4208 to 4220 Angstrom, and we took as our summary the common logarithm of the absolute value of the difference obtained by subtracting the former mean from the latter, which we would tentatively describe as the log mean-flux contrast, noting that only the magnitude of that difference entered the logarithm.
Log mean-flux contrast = 0.9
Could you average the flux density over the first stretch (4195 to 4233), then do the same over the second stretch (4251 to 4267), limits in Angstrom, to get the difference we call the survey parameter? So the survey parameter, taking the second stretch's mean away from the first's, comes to 0.2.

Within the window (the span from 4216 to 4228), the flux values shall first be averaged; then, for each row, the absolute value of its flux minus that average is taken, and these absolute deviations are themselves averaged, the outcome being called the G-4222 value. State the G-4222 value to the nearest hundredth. 1.90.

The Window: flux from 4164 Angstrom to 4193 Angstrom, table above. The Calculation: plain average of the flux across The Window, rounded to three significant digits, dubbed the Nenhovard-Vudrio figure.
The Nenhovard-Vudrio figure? 24.4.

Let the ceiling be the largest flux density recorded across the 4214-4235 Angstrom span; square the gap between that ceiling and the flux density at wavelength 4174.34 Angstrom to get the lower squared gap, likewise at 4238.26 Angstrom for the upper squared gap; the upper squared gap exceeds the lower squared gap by 16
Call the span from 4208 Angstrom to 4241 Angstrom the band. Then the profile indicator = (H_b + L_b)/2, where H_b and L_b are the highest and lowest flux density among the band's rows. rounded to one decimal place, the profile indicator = 25.1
